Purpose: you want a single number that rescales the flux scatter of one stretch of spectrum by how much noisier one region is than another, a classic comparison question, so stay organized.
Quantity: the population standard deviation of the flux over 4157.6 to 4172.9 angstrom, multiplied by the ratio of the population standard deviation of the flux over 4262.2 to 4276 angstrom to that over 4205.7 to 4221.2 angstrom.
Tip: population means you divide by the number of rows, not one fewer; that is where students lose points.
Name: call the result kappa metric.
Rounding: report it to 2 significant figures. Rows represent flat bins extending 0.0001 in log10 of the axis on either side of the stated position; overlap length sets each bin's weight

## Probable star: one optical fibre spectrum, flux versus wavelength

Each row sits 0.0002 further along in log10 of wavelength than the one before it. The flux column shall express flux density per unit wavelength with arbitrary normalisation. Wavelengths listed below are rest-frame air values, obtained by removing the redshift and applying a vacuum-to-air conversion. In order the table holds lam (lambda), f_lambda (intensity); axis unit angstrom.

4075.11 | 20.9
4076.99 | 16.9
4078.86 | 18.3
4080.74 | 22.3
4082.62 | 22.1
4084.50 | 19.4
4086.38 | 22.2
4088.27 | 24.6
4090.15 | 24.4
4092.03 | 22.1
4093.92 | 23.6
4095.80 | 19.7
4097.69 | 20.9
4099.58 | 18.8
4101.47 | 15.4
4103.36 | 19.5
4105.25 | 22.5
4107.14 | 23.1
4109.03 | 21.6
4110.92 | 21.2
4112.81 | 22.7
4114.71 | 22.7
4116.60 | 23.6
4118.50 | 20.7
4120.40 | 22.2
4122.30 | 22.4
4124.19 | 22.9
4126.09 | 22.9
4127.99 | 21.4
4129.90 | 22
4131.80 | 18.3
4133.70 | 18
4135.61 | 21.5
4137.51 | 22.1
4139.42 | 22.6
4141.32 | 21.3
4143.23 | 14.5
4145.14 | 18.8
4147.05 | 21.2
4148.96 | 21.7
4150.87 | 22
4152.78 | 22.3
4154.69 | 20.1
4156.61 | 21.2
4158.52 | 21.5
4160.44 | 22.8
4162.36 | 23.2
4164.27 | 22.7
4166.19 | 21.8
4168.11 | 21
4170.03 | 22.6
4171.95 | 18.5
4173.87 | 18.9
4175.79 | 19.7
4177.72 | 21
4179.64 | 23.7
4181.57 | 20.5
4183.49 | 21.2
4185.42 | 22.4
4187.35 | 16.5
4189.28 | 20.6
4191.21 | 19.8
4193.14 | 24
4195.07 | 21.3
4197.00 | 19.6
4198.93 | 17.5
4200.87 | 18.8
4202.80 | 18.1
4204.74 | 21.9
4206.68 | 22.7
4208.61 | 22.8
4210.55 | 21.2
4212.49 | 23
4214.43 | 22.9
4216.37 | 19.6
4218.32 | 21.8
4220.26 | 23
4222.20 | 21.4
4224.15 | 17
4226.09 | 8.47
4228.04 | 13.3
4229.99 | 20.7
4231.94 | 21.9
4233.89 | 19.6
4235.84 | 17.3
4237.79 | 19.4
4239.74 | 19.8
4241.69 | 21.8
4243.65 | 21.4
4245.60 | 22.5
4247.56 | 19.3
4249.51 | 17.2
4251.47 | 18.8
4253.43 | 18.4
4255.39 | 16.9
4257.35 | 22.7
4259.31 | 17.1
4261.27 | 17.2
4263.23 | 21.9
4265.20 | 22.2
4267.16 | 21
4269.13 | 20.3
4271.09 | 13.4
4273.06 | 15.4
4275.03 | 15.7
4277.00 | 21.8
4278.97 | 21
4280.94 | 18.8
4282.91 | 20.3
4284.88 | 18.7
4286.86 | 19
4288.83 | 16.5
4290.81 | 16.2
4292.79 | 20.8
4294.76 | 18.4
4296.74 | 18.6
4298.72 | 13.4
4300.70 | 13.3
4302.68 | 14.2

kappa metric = 4.2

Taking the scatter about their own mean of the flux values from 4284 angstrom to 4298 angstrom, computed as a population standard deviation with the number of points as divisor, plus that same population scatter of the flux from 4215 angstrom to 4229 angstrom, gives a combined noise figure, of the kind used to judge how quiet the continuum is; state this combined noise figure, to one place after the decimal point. 6.3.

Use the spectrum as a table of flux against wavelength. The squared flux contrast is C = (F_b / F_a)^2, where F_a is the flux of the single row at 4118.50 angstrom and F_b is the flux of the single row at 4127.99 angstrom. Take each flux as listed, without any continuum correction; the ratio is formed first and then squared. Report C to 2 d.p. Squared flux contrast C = 1.07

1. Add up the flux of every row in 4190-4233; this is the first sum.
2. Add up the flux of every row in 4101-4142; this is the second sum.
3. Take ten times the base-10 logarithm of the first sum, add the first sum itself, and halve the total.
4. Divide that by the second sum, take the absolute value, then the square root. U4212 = 0.705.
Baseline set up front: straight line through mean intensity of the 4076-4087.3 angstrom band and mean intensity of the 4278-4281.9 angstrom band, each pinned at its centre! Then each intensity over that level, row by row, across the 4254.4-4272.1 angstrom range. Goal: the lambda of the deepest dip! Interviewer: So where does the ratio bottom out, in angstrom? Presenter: 4271.09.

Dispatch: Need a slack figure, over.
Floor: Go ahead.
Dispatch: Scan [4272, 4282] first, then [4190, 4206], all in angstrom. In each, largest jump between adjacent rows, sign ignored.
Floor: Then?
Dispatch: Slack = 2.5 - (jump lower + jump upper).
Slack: -7.8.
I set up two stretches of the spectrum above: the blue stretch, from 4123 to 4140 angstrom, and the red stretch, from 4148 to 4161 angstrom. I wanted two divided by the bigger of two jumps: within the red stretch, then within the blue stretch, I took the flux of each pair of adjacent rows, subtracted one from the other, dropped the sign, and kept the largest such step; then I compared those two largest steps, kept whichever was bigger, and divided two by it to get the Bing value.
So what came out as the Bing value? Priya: 0.541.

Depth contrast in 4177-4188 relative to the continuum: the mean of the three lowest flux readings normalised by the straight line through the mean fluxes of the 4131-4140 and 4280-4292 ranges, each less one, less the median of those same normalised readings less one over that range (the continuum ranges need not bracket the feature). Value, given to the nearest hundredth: -0.09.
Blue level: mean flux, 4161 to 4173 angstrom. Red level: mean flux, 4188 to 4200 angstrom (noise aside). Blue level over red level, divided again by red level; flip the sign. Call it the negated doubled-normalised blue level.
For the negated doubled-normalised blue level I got -0.052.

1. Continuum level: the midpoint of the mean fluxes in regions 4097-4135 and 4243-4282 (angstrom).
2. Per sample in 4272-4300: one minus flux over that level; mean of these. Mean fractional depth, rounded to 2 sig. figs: 0.10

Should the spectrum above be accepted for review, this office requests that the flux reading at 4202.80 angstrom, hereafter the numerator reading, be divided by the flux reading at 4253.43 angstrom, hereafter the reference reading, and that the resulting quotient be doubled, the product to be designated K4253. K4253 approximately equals 2.0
